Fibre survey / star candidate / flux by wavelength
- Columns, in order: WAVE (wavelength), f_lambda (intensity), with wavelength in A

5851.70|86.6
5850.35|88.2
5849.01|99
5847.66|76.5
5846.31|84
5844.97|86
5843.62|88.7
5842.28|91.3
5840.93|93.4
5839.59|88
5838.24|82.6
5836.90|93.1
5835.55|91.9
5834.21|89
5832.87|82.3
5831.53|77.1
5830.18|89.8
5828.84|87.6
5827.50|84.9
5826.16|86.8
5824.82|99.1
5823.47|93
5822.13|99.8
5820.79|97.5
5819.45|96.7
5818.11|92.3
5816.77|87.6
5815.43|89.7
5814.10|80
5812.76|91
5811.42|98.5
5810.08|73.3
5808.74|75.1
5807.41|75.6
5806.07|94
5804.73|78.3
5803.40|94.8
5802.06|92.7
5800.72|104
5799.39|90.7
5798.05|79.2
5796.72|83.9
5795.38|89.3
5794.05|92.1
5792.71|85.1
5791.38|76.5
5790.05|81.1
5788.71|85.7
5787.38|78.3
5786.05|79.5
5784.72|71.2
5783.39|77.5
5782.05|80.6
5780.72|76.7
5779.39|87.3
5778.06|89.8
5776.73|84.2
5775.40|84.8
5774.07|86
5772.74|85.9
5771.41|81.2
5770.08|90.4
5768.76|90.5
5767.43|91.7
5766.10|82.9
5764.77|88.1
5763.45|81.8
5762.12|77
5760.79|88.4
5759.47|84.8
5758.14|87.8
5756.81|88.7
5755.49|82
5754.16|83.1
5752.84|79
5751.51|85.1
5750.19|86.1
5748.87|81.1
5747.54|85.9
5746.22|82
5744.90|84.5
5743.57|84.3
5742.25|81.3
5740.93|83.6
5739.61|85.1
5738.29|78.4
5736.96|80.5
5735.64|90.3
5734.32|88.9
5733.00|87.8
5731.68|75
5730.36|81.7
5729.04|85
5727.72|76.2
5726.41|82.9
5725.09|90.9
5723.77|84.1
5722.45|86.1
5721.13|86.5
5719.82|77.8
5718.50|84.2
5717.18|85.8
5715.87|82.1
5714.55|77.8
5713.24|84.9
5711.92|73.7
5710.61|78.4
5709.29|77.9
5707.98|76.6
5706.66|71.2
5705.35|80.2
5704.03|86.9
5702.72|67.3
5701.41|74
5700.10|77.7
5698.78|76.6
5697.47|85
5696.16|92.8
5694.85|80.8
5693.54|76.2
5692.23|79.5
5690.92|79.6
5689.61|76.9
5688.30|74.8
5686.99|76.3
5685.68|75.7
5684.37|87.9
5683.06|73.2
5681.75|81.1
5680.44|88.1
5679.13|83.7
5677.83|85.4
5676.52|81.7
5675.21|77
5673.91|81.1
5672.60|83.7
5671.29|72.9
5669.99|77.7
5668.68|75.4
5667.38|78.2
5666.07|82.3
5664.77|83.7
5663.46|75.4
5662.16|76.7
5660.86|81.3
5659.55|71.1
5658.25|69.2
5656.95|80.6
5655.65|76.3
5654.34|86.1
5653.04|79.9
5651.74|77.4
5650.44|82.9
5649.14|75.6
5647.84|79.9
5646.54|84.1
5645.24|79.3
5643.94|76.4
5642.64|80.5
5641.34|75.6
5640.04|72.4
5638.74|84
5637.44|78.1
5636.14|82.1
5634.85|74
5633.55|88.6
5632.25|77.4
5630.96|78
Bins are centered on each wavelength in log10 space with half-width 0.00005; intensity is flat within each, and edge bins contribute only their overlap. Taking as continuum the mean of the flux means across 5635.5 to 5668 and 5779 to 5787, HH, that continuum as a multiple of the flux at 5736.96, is 0.98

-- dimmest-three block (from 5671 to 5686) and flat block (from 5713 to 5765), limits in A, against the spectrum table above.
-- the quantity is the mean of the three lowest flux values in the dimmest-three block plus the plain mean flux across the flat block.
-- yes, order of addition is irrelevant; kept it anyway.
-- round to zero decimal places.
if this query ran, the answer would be 158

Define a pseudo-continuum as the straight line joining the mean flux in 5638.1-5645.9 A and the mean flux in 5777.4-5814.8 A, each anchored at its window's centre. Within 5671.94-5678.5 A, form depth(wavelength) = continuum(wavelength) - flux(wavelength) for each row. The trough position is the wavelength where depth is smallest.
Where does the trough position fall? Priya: 5677.83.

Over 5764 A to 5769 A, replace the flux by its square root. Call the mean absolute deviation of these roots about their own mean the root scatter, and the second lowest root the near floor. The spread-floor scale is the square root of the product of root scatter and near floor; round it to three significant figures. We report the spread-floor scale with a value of 1.18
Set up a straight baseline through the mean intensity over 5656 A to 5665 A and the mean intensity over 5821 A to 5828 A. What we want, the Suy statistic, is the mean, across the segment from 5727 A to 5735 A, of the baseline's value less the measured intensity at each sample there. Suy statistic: 1.2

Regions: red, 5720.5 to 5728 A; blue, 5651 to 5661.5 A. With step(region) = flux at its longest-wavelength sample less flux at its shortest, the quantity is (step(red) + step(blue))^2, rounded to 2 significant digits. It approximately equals 41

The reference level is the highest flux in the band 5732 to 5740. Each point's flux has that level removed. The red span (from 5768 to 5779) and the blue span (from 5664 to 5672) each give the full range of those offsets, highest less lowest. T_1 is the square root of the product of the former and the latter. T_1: 10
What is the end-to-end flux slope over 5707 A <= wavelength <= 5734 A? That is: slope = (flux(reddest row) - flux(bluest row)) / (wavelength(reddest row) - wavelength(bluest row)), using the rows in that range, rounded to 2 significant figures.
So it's 0.45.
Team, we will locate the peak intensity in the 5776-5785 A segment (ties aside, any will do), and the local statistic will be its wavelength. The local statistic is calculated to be 5778.06 A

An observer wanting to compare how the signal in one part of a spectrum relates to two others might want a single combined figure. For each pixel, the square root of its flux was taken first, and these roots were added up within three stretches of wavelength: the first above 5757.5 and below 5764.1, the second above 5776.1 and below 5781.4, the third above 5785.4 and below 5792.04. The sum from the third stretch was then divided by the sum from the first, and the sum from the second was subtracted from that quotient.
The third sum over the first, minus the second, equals -36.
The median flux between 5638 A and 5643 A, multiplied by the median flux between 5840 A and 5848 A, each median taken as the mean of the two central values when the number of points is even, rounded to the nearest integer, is 6818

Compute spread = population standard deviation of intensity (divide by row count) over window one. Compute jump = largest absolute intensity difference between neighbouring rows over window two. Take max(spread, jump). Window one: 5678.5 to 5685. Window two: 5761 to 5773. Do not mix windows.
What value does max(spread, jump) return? 9.2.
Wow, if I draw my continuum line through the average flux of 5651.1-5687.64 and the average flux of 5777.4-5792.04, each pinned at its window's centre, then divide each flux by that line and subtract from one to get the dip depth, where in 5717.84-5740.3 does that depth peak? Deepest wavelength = 5731.68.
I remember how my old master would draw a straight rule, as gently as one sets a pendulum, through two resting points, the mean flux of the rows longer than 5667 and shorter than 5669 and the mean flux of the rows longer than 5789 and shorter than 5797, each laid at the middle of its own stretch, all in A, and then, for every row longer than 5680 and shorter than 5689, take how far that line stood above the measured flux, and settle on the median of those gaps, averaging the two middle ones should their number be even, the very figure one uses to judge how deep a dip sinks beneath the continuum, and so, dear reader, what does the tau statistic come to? 2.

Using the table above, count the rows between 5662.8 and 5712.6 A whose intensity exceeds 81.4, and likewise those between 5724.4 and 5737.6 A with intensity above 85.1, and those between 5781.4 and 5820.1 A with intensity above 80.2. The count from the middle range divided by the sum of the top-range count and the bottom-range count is 0.14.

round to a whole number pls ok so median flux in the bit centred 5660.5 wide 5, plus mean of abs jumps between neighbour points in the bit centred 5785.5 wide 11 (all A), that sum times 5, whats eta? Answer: 394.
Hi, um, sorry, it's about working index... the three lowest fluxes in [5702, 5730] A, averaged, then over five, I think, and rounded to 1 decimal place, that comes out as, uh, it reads 14.1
